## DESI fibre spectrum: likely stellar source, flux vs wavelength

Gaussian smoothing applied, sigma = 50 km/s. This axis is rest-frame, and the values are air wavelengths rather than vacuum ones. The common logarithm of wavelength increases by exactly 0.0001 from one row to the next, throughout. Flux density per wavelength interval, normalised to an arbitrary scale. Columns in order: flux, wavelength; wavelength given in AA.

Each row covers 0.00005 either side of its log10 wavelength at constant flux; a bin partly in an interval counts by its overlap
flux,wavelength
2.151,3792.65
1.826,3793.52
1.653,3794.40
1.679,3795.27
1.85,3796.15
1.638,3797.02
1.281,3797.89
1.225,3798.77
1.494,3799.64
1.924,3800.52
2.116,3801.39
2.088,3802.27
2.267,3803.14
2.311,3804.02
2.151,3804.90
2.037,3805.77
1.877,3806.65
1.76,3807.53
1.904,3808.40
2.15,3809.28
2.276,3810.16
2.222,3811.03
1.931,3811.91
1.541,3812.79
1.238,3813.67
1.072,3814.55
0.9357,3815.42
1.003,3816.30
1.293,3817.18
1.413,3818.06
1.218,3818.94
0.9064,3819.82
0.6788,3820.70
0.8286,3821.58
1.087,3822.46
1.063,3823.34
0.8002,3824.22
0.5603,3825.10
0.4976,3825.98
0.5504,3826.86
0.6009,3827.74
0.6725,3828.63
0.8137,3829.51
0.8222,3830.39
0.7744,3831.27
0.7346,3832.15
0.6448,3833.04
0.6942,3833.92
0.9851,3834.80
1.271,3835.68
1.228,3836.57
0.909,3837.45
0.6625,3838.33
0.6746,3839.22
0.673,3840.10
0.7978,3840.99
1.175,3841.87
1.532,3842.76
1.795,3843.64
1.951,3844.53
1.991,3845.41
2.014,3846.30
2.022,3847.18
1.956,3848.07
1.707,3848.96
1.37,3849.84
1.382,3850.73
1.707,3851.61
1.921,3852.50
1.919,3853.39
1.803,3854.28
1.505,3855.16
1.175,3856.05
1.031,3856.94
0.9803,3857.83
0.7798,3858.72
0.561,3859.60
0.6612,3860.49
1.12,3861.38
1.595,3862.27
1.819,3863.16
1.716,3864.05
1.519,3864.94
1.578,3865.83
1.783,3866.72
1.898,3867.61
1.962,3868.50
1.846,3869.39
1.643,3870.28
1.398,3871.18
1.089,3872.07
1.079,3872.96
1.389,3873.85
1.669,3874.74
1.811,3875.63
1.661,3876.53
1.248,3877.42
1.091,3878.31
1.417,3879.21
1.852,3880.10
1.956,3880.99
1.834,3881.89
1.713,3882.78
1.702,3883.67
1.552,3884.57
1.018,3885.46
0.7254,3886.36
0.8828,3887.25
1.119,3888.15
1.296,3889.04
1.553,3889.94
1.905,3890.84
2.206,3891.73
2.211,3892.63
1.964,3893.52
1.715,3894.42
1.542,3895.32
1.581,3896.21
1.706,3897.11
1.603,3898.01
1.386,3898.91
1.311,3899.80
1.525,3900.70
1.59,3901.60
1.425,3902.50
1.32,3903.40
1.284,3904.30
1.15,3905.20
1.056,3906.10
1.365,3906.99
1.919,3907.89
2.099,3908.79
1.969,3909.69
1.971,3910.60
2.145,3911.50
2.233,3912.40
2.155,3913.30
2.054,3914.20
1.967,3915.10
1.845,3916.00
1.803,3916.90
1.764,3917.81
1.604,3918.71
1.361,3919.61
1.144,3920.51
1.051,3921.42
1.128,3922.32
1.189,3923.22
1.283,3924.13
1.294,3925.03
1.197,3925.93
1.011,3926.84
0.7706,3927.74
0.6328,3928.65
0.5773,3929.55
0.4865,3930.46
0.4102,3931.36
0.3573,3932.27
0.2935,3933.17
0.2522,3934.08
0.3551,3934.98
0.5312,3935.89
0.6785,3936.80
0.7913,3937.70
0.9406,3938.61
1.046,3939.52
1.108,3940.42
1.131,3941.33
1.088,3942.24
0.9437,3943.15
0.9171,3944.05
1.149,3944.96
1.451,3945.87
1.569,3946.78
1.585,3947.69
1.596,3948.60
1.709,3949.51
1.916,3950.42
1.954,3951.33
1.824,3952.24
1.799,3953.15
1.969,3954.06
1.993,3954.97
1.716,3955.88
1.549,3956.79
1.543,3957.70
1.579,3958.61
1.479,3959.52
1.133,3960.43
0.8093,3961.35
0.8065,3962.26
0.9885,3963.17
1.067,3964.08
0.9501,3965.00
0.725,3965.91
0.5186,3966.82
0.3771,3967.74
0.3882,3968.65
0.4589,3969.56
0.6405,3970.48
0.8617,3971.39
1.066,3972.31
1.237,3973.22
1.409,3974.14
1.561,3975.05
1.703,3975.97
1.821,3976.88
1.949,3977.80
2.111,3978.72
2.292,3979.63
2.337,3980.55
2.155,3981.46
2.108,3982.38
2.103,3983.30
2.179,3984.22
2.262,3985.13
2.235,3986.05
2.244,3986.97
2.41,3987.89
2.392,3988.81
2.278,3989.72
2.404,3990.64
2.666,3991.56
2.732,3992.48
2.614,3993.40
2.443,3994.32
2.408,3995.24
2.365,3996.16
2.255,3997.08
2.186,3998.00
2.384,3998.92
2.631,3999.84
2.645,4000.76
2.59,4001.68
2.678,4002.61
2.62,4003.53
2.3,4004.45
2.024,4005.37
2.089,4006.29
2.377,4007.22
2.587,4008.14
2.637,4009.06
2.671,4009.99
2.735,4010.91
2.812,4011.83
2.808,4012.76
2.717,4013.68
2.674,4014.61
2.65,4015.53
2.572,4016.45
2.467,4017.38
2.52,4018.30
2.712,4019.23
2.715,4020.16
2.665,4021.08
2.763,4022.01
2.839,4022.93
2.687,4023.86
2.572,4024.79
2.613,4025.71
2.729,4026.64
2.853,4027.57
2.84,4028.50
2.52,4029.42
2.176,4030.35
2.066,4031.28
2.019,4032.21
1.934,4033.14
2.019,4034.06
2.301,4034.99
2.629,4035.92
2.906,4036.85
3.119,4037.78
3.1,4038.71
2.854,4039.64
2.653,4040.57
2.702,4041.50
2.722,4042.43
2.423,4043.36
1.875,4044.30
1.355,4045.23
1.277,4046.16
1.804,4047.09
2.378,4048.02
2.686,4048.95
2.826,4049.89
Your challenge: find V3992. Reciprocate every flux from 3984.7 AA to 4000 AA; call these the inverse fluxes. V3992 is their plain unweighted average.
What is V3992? 0.42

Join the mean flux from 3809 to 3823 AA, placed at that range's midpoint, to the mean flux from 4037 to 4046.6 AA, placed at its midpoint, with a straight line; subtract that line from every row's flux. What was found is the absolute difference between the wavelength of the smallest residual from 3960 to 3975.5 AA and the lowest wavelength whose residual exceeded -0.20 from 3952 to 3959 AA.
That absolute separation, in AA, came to 15.5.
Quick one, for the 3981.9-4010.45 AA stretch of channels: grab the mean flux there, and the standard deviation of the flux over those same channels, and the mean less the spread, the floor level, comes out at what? 2.2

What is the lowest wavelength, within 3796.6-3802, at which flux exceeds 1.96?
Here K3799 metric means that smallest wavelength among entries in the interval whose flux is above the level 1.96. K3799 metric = 3801.39 AA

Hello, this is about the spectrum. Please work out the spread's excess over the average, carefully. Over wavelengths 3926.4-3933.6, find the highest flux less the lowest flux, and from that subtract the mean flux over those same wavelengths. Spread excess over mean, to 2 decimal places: 0.15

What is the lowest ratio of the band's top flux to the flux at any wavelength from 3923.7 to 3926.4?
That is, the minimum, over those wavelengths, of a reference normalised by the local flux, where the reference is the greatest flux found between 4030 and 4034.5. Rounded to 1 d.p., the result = 1.7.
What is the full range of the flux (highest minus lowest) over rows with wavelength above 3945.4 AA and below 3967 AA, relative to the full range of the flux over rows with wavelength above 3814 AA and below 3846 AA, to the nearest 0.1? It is 1.0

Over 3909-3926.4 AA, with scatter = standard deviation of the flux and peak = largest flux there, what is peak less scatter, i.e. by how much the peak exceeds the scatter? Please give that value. 1.8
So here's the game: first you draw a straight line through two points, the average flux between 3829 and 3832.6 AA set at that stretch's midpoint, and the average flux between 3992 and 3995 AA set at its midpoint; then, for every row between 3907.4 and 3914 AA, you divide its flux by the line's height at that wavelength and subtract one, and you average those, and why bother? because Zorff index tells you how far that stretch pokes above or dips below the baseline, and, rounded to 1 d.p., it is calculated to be 0.2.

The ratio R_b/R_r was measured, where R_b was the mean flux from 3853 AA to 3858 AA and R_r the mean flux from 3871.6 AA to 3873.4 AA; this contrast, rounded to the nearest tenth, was 1.3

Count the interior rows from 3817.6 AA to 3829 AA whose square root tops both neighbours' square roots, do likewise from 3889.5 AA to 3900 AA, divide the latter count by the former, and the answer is 2.0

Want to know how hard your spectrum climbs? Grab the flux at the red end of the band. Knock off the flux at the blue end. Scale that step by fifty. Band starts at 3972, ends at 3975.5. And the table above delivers 25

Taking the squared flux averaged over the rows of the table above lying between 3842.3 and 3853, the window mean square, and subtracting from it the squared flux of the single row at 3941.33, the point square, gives 1.9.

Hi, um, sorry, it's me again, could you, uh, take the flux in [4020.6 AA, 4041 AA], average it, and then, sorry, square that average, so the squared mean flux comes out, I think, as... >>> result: 6.68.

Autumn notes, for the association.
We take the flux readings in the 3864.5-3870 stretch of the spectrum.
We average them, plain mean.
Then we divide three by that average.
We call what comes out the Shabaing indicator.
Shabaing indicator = 1.7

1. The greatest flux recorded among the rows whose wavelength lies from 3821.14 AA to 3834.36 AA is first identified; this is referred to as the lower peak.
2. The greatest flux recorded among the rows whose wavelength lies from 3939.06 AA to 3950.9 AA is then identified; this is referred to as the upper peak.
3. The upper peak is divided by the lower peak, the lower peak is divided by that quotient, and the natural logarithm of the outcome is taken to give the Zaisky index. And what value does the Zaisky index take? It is -0.48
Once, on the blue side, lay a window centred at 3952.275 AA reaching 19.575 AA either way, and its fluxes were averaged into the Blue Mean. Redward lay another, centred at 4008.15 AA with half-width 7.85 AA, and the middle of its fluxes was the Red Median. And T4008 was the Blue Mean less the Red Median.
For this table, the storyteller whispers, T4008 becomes -1.5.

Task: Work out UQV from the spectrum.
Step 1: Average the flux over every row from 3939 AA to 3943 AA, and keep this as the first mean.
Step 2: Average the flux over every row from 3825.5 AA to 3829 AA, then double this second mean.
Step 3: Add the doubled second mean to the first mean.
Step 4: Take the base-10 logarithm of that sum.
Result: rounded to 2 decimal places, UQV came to 0.35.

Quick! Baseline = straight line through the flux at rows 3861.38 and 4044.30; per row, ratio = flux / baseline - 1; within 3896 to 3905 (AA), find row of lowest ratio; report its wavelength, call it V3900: 3904.30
